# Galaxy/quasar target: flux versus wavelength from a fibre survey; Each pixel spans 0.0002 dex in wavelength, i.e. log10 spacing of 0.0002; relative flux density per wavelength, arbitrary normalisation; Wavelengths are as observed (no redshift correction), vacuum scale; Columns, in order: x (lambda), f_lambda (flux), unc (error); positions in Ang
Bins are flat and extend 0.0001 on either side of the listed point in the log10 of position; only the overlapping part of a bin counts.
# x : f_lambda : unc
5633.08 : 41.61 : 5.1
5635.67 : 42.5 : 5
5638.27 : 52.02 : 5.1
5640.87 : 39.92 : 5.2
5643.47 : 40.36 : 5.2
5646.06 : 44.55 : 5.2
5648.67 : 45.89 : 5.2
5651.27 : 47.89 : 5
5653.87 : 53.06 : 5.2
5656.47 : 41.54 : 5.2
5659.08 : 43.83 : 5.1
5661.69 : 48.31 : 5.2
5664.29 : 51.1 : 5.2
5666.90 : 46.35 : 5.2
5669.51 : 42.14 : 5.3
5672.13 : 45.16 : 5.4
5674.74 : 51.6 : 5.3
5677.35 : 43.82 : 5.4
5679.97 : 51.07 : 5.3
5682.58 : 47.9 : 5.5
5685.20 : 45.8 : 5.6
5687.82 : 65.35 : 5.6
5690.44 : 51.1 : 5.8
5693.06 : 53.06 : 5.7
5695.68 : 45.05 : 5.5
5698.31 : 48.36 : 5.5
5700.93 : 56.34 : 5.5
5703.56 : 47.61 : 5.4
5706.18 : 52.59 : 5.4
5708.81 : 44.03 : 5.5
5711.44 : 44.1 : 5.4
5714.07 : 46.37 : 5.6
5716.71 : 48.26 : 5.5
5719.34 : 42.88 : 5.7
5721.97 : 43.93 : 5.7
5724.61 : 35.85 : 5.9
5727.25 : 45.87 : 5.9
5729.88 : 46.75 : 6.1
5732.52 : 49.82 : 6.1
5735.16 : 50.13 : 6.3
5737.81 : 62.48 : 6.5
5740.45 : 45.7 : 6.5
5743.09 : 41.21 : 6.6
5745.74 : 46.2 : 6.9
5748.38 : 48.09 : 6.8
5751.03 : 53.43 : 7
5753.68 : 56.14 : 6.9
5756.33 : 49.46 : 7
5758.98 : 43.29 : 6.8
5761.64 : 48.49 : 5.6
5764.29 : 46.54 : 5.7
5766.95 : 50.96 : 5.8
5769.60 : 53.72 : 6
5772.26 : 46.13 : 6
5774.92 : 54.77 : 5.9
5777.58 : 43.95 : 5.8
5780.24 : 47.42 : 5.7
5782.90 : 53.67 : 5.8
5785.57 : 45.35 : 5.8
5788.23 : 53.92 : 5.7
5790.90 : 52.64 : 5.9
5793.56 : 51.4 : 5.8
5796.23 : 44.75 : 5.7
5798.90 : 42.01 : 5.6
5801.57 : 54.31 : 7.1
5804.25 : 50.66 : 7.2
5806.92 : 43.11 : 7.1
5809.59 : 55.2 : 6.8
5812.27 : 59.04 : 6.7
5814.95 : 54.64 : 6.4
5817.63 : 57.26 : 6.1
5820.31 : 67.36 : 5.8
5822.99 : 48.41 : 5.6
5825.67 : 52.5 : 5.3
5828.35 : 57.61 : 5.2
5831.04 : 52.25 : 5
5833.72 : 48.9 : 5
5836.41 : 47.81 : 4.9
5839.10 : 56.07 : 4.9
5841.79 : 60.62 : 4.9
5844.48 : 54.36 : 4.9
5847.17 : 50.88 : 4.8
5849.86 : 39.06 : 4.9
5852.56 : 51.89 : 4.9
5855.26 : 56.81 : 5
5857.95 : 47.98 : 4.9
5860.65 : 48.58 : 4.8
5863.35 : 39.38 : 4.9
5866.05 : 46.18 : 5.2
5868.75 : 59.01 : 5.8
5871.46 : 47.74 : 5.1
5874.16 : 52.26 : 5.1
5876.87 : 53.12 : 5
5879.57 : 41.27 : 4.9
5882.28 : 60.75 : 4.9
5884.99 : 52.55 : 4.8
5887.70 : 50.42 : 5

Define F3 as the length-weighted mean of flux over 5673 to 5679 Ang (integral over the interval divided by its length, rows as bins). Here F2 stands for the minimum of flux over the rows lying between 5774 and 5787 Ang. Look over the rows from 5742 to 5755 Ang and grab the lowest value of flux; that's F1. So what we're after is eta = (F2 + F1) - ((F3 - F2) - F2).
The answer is 125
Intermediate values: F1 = 41.21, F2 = 43.95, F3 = 47.7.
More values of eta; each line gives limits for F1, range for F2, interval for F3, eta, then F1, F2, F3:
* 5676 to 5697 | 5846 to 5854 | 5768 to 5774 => 111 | 43.82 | 39.06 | 50.3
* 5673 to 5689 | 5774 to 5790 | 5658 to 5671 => 129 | 43.82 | 43.95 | 46.4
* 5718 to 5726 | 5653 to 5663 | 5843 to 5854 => 111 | 35.85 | 41.54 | 49.2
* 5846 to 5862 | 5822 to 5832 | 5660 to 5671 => 137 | 39.06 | 48.41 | 46.8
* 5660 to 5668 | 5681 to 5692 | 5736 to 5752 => 134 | 46.35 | 45.8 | 49.4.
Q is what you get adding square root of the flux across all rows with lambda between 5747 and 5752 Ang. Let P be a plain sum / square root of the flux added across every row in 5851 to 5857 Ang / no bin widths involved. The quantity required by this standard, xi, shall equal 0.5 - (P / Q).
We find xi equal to -0.535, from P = 14.7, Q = 14.2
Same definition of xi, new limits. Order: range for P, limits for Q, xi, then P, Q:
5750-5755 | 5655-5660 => -0.633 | 14.8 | 13.1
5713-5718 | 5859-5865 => -0.539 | 13.8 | 13.2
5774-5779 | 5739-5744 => -0.565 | 14.0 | 13.2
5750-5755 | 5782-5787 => -0.553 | 14.8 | 14.1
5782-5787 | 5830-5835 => -0.489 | 14.1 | 14.2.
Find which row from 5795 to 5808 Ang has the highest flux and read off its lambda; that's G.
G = 5801.57 Ang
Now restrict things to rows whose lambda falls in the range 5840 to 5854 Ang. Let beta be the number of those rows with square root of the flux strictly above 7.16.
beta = 3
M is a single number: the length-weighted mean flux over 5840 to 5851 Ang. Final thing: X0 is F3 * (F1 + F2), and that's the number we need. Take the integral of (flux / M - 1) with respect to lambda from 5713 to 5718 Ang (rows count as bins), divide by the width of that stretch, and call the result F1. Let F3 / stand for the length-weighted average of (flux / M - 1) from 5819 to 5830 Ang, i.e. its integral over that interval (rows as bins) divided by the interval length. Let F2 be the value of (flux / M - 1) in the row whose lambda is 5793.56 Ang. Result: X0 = -0.008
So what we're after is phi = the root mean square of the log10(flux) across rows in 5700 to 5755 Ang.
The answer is 1.679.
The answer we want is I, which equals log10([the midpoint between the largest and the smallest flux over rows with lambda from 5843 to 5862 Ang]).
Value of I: 1.68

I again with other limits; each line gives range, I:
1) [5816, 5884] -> 1.73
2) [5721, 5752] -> 1.69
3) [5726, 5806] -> 1.71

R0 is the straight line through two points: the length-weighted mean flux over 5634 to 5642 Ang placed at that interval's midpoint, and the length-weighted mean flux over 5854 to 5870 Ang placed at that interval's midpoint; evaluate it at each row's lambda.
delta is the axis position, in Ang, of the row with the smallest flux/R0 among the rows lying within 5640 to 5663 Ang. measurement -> 5640.87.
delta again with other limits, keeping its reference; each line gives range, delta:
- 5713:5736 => 5724.61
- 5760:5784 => 5777.58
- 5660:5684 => 5669.51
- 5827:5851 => 5849.86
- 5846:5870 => 5849.86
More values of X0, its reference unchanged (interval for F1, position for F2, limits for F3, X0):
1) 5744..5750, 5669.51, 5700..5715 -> 0.018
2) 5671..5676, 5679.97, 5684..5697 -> -0.001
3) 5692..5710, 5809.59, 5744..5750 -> -0.002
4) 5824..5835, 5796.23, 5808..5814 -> -0.010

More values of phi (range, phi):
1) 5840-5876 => 1.699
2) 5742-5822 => 1.701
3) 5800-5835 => 1.730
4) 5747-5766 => 1.692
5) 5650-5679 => 1.669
